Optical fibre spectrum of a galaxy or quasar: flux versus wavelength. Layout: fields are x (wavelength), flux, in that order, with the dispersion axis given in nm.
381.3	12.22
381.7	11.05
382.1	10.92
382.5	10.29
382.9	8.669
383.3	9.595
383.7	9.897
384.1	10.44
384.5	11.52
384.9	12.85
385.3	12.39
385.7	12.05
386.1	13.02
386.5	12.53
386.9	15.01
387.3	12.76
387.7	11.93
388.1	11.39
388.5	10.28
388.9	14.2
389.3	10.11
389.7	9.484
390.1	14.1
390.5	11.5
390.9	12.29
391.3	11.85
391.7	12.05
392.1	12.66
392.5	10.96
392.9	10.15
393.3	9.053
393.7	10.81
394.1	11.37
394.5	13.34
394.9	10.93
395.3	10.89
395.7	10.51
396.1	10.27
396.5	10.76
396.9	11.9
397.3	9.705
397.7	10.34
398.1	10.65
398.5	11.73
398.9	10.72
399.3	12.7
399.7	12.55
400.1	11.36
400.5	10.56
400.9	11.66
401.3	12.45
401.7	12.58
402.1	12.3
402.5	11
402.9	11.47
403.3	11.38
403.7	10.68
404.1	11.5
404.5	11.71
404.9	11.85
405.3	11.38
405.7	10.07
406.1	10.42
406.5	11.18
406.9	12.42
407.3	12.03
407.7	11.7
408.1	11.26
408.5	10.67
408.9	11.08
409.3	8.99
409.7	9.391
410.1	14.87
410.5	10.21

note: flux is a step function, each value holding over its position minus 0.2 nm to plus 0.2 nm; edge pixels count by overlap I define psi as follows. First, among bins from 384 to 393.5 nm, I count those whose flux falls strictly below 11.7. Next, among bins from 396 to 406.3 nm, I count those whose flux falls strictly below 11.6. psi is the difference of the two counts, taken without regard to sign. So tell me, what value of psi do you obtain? 6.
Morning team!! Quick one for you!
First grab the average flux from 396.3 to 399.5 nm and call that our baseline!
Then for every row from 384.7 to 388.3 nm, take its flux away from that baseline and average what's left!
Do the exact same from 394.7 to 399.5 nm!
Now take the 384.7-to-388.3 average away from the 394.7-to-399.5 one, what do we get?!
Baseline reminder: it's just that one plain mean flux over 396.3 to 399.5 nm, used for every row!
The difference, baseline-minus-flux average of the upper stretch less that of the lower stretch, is 1.7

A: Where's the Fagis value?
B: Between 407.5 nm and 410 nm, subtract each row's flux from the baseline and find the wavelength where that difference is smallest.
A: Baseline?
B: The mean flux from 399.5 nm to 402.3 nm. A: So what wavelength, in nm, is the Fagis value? 407.7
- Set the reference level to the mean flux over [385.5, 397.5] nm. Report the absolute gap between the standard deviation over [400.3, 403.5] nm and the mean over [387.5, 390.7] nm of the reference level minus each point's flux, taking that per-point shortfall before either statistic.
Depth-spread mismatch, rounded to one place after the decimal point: 0.7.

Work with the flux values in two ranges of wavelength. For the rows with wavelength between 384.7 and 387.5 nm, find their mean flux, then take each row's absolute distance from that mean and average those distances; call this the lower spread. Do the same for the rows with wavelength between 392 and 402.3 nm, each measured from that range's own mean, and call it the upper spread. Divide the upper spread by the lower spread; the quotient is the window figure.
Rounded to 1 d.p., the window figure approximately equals 1.4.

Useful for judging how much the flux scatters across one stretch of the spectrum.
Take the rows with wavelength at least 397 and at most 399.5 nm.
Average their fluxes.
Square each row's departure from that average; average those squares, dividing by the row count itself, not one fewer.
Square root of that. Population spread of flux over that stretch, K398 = 1.0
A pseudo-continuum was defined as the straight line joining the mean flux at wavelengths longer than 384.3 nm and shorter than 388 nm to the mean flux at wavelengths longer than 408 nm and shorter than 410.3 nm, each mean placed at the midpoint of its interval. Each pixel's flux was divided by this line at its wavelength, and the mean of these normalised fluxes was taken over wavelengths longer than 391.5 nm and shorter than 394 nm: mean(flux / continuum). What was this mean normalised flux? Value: 0.90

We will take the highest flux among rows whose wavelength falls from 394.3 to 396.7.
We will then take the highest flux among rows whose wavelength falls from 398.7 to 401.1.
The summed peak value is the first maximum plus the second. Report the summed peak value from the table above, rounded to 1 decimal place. 26.0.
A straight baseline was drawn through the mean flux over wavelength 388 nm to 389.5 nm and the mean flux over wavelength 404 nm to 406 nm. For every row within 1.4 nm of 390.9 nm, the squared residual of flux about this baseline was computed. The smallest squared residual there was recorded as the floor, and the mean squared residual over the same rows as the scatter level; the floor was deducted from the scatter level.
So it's 1.9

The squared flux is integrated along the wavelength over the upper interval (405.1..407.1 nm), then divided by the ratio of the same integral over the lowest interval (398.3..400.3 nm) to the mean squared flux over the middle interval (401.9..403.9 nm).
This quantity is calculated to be 114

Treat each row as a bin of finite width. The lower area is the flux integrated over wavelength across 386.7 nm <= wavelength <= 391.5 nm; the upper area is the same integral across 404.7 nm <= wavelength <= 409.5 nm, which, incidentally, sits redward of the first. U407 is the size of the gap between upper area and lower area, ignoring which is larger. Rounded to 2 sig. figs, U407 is 4.7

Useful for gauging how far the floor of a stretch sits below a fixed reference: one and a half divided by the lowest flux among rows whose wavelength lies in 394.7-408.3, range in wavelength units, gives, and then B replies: 0.155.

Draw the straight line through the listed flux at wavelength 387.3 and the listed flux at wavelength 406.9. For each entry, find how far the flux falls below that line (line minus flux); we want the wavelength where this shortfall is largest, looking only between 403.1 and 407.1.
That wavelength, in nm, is 405.7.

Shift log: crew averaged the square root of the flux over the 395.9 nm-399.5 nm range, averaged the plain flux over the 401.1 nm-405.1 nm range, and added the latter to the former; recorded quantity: 15.00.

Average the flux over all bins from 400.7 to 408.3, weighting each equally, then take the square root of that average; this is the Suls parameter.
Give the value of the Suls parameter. 3.395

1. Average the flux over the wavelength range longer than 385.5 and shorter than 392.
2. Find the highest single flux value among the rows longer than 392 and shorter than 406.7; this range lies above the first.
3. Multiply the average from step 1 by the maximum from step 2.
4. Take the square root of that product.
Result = 12.7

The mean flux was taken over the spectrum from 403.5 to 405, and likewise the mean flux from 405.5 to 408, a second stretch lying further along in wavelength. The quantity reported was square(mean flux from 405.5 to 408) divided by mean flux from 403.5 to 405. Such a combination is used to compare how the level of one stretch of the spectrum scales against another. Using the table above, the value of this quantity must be 11.2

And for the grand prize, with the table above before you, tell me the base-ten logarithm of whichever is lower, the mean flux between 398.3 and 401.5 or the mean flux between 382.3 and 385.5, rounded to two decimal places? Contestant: 1.03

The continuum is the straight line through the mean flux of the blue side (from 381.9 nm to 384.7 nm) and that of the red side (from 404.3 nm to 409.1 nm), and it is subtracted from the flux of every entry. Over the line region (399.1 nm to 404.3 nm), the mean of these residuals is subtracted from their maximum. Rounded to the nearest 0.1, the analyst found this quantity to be 1.1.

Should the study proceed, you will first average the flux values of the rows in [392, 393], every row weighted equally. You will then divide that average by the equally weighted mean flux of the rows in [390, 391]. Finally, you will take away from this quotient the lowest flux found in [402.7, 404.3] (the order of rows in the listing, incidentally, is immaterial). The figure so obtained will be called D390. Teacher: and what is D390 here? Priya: -9.8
